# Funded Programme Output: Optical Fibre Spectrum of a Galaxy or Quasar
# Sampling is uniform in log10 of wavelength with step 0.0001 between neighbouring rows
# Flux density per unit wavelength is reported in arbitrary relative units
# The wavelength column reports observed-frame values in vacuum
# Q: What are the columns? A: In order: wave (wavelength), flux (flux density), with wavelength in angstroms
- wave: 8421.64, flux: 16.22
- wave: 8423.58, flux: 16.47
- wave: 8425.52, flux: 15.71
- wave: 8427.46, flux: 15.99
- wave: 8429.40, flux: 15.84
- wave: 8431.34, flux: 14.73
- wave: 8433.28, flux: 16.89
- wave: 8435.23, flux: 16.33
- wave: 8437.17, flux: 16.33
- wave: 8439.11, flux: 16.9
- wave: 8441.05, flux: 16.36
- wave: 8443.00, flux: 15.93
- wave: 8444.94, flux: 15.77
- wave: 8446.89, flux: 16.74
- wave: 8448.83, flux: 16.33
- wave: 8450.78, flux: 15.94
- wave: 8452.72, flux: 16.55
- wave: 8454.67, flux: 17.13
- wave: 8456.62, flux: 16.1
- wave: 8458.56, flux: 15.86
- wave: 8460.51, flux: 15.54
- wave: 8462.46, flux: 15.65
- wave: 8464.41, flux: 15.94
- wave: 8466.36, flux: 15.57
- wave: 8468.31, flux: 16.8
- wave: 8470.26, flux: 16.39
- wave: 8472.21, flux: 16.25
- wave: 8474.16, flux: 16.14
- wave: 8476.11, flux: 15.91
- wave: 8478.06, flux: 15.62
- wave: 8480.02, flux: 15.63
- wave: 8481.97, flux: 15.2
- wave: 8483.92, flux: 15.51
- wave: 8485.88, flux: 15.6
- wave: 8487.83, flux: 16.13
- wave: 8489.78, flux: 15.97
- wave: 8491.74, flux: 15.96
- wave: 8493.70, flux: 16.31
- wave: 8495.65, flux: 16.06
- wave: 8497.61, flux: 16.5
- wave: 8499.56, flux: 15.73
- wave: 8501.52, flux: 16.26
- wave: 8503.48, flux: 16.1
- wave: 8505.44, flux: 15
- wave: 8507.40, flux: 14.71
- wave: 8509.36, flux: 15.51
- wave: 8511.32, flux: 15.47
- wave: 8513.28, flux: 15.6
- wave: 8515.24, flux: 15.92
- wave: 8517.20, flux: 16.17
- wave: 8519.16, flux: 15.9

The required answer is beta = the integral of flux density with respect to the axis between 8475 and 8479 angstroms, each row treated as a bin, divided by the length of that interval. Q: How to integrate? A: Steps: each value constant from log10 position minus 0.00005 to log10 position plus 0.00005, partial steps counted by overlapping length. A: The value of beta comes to 15.8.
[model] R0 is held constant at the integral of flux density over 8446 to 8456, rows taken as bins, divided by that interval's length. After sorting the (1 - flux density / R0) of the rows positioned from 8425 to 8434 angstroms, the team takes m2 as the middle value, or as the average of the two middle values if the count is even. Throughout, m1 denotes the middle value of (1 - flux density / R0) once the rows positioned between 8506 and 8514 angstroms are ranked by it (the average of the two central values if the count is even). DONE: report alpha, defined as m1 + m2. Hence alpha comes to 0.10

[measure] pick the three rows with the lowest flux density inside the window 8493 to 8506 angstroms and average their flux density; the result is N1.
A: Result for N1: 15.6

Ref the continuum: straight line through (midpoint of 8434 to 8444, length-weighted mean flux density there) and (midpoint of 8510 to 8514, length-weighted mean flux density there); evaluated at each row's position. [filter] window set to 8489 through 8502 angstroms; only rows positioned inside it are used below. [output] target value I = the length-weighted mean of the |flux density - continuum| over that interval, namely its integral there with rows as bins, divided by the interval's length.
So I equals 0.39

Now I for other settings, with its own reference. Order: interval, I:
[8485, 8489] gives 0.27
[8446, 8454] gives 0.31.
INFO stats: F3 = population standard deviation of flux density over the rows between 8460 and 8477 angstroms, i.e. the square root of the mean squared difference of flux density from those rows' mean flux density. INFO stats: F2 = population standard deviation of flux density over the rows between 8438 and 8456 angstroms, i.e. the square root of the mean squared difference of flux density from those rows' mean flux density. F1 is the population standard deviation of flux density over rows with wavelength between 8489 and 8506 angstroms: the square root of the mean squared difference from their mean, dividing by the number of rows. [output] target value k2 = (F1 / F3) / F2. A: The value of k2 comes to 2.3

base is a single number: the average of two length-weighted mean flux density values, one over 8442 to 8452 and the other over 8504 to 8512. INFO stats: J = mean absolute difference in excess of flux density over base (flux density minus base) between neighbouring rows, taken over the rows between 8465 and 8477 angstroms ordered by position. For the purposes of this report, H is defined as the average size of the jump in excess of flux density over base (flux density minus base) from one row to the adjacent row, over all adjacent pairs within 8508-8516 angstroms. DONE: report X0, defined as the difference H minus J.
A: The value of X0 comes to -0.26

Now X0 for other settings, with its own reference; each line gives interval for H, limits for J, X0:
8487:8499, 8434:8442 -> -0.13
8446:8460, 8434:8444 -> 0.16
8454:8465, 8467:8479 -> 0.16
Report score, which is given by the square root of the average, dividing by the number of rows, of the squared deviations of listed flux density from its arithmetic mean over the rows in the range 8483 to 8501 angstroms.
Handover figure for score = 0.30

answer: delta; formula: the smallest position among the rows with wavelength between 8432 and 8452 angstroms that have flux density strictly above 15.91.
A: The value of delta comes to 8433.28 angstroms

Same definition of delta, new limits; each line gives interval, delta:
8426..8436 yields 8427.46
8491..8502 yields 8491.74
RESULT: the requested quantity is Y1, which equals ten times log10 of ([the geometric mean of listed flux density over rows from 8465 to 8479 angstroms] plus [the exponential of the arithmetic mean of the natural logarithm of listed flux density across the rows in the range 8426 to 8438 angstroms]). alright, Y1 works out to 15.1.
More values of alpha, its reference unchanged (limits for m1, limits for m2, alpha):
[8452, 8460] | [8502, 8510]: 0.09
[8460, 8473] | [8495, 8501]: 0.06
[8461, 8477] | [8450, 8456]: 0.03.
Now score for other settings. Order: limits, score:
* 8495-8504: 0.25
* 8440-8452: 0.33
